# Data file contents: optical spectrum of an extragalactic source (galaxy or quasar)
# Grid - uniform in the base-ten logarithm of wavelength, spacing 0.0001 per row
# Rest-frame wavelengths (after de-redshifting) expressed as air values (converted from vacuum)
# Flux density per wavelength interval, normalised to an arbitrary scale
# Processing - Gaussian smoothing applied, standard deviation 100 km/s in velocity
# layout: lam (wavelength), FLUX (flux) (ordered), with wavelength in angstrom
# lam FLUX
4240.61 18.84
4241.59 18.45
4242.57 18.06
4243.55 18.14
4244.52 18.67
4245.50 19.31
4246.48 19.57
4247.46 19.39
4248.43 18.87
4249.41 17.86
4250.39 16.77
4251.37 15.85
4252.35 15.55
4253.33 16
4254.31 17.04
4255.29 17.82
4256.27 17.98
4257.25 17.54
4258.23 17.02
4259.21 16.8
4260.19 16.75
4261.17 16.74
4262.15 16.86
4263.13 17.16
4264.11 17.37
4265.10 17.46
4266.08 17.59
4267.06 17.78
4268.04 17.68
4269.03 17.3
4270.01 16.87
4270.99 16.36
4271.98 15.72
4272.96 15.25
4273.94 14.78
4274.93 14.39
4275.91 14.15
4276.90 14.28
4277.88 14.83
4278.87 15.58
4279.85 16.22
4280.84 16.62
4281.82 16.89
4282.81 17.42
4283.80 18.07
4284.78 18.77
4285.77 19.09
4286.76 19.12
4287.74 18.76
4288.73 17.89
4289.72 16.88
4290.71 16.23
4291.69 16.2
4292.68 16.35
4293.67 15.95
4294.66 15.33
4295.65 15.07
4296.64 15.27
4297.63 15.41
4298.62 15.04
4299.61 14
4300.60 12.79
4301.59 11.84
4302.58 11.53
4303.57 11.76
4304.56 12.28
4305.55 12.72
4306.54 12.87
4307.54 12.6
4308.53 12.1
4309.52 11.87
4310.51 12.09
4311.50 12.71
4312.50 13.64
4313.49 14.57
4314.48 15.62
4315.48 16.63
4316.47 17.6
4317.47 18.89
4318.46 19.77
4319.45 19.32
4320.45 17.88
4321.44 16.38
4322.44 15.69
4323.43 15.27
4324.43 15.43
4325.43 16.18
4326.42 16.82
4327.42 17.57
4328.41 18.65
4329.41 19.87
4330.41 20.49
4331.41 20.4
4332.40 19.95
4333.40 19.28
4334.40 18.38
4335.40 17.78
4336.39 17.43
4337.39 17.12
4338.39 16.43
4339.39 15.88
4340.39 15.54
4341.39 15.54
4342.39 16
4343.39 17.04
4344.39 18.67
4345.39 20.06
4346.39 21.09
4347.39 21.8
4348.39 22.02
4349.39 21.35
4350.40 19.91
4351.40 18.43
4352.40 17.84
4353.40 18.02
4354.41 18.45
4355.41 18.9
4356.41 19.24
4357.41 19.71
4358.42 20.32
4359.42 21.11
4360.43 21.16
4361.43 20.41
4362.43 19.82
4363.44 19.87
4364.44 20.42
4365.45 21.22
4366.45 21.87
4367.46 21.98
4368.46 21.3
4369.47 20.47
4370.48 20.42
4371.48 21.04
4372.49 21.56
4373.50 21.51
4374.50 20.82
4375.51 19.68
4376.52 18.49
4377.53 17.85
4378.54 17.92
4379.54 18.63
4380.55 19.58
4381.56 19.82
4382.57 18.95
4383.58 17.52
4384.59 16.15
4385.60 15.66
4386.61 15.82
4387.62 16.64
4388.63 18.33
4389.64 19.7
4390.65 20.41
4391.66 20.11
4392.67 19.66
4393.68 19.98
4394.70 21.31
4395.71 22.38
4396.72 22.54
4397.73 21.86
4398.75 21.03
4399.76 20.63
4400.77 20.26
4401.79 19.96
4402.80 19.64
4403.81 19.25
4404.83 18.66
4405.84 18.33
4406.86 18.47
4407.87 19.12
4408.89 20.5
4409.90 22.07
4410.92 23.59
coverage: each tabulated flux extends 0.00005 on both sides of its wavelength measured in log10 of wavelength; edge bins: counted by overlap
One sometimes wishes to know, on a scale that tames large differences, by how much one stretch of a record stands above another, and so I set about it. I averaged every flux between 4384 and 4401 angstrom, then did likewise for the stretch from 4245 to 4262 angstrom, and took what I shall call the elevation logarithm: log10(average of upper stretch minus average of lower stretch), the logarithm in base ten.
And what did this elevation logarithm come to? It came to 0.3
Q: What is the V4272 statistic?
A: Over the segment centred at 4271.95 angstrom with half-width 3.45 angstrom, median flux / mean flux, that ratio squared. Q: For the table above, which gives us 0.99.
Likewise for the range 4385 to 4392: 1.03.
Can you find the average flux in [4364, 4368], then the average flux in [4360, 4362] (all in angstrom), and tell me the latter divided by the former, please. 0.97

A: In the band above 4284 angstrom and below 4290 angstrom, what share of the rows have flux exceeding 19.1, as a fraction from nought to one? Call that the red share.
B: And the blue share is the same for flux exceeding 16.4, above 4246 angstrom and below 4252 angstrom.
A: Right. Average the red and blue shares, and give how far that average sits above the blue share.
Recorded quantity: -0.333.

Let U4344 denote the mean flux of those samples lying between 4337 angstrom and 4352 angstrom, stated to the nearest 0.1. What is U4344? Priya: 18.5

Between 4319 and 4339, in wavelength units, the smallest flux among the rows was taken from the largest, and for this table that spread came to 5.2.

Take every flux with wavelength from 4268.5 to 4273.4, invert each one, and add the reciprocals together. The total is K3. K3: 0.307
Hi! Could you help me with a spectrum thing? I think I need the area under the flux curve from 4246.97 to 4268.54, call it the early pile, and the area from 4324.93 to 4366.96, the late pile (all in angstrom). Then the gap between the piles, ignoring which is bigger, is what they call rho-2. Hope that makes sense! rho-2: 426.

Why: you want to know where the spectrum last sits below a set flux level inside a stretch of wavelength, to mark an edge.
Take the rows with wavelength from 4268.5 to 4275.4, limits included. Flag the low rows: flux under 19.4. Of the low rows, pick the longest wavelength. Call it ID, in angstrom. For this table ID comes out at 4274.93 angstrom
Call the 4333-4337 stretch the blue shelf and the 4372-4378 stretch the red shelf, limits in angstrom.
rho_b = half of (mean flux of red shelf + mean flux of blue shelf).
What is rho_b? 19.1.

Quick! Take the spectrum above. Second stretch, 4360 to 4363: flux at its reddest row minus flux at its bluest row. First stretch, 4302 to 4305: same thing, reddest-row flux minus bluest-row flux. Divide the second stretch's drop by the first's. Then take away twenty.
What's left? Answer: -21.8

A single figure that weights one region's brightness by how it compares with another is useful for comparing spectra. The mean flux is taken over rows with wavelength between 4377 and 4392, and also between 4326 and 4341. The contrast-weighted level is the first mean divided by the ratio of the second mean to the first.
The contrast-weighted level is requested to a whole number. 18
